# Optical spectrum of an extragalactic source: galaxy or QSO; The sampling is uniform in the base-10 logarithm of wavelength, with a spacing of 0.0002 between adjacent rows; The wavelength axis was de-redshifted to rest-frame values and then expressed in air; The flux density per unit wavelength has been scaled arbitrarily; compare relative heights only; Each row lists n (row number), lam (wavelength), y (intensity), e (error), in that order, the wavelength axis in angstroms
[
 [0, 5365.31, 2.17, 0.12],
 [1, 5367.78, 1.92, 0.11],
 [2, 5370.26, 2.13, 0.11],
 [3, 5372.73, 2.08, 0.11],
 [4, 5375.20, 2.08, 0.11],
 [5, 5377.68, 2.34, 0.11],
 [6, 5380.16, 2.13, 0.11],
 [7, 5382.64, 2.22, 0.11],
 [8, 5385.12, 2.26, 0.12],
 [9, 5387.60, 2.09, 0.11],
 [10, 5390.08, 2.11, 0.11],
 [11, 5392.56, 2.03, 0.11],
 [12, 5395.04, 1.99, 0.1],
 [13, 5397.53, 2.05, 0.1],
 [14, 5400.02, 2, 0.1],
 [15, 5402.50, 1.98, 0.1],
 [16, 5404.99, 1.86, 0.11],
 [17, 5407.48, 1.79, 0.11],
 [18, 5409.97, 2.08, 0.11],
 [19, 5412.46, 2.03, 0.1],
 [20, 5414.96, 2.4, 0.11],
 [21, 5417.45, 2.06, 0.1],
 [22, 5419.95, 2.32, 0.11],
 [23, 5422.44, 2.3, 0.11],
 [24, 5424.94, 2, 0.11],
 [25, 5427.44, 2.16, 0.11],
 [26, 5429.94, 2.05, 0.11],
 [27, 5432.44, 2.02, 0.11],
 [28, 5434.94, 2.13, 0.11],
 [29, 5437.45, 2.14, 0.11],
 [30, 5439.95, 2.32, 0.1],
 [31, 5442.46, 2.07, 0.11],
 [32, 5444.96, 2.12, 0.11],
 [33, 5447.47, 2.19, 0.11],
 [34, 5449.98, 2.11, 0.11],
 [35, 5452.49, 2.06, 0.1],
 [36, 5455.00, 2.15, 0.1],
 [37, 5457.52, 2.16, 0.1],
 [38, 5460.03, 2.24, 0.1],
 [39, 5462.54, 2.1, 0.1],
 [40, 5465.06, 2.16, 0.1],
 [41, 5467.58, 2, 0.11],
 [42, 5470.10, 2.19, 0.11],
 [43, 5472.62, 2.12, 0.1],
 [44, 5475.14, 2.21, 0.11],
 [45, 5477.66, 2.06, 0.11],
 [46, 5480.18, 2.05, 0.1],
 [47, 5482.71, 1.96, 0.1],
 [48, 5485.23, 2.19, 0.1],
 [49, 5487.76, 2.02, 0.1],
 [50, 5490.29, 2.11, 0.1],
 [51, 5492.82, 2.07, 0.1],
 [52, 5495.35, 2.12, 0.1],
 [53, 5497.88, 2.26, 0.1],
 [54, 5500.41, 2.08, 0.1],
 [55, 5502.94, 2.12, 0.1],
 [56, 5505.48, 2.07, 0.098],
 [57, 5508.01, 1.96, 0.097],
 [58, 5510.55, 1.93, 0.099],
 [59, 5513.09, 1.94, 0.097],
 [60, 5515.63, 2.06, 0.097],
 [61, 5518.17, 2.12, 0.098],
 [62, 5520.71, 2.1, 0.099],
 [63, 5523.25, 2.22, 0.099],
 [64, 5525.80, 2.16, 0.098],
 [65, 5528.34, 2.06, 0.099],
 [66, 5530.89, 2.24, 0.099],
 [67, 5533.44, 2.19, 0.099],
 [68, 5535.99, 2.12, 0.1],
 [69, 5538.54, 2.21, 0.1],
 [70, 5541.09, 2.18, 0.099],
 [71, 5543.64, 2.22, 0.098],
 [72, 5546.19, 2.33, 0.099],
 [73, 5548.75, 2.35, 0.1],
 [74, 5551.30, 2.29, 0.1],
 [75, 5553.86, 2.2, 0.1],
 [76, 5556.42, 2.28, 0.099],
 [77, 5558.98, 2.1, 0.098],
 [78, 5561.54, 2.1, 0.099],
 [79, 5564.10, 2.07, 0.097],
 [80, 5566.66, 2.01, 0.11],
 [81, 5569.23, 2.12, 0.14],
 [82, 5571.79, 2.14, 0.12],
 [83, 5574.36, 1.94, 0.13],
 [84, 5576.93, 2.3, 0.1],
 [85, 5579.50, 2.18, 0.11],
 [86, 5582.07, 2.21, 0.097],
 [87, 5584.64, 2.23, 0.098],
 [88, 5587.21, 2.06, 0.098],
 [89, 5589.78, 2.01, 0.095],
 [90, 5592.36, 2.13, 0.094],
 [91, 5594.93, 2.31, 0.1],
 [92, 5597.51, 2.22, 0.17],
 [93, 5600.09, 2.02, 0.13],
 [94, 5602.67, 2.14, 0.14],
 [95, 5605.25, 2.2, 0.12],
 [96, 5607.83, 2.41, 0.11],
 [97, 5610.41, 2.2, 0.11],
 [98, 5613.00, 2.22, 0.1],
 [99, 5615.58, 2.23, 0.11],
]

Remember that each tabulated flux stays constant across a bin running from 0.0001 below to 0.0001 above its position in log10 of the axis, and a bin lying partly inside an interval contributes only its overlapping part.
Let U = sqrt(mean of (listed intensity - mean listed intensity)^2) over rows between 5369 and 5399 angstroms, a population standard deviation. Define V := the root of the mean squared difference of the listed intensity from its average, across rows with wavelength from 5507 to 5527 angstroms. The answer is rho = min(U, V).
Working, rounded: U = 0.097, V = 0.101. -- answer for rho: 0.097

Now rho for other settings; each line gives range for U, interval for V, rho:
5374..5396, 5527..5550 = 0.086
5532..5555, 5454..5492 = 0.071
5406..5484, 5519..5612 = 0.103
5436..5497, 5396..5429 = 0.079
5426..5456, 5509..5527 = 0.076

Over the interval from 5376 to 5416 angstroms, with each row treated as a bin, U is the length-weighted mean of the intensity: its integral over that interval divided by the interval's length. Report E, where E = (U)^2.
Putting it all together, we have 4.34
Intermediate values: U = 2.08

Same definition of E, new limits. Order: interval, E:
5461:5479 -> 4.50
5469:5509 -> 4.41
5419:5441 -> 4.65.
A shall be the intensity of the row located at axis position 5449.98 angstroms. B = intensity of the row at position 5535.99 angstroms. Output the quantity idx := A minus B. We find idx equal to -0.01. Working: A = 2.11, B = 2.12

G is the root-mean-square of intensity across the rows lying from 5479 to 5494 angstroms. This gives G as 2.07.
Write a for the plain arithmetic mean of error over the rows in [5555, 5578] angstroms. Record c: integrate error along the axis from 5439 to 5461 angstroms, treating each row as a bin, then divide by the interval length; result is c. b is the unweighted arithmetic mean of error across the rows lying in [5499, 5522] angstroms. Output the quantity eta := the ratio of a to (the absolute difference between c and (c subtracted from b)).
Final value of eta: 1.0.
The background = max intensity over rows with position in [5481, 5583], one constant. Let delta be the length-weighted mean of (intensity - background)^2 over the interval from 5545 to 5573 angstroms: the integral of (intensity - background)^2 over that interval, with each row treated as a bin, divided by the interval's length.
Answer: 0.041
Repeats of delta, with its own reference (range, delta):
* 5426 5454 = 0.057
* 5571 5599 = 0.050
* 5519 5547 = 0.033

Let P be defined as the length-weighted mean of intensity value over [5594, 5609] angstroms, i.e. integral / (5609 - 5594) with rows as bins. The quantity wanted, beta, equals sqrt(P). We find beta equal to 1.49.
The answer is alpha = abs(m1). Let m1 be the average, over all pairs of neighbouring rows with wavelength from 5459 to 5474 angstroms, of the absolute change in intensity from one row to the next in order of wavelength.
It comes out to 0.12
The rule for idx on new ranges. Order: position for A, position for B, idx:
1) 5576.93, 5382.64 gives 0.08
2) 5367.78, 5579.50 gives -0.26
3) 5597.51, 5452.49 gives 0.16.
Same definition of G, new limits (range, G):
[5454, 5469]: 2.14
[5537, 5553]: 2.26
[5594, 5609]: 2.22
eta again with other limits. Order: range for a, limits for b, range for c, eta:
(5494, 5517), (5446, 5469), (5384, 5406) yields 0.9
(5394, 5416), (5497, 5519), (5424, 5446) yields 0.9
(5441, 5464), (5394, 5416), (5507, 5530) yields 1.1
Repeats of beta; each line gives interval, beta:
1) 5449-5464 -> 1.46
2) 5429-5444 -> 1.46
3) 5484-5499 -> 1.46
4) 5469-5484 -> 1.45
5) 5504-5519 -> 1.42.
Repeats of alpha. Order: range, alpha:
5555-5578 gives 0.12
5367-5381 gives 0.15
